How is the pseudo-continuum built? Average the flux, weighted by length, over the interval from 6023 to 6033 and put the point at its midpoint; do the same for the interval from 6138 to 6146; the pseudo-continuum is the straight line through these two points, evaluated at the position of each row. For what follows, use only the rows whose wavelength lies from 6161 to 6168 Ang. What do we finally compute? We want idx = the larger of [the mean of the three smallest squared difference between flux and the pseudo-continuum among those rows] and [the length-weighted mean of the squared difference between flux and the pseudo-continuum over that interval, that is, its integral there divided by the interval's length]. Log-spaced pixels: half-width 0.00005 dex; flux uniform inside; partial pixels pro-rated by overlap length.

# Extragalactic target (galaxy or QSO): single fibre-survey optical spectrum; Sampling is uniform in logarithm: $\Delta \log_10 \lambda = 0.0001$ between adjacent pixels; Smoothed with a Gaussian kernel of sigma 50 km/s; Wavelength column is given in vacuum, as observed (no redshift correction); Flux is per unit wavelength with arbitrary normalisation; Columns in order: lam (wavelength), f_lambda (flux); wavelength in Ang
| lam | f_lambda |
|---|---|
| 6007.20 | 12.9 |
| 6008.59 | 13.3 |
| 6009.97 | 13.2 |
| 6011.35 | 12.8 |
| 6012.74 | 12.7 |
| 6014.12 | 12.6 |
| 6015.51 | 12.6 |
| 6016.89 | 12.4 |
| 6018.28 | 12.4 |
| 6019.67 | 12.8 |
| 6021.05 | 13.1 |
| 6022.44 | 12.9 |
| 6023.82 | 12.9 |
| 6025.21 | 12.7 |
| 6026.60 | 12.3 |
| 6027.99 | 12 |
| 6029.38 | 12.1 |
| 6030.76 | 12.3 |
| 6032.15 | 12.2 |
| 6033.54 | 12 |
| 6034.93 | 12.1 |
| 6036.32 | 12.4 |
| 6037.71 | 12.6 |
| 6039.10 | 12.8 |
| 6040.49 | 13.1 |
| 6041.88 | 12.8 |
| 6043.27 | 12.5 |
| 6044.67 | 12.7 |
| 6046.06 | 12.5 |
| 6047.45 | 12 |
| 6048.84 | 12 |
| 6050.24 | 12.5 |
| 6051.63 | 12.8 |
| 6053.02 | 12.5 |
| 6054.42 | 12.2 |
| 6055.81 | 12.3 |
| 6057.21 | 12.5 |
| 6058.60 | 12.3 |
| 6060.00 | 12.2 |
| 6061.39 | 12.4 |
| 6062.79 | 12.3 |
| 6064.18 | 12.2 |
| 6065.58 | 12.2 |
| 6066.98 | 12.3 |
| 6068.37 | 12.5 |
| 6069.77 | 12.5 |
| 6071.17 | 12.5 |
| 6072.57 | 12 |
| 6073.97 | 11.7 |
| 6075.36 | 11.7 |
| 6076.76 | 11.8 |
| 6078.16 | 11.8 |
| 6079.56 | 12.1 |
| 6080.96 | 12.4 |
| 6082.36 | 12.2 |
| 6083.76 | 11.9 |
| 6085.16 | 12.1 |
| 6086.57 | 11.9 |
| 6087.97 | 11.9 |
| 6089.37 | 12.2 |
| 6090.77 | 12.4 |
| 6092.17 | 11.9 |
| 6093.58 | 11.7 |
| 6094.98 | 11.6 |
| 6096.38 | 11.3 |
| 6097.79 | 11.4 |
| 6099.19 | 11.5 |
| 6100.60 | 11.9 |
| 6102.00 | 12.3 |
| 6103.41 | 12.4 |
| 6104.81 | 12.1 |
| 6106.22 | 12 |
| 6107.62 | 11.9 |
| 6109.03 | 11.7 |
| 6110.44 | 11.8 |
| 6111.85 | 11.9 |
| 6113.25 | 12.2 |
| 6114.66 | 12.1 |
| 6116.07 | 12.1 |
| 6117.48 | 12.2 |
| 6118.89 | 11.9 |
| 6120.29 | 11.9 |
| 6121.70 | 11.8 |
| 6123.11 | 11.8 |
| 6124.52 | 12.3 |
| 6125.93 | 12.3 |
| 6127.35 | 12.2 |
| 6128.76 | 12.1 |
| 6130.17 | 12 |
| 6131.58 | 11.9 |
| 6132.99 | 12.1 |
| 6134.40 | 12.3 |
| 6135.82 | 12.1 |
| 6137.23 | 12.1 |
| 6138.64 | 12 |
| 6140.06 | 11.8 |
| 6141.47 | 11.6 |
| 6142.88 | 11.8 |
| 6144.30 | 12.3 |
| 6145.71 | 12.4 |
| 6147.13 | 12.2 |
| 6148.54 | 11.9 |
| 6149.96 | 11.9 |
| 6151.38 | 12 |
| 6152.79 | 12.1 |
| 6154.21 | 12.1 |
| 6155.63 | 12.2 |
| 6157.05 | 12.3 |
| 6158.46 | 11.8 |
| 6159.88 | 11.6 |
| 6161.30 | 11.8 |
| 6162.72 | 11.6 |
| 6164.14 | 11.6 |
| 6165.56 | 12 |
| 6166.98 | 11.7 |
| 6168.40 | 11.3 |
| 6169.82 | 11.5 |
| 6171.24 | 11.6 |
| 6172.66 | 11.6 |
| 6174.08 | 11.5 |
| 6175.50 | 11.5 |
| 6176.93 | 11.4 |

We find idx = 0.059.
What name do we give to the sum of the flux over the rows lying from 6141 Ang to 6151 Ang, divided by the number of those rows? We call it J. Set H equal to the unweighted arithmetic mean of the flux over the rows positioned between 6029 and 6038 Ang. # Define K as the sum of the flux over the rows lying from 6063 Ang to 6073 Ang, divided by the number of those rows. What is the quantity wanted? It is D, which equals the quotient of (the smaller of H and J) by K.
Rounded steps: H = 12.2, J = 12.0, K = 12.31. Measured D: 0.98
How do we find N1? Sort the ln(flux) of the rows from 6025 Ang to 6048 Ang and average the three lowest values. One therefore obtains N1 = 2.48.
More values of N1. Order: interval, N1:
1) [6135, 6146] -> 2.46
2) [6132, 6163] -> 2.45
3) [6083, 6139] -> 2.43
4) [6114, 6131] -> 2.47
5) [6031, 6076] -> 2.47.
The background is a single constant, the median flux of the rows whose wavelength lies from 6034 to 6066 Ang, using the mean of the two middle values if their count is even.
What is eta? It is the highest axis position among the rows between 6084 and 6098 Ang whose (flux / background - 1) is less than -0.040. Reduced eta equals 6097.79 Ang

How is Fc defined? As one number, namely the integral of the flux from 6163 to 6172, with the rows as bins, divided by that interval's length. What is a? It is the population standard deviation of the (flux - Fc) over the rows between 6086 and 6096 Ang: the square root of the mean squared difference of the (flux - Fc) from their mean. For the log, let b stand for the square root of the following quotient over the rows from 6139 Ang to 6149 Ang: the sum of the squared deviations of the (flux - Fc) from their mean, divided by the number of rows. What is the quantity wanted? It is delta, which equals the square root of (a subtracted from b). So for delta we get 0.149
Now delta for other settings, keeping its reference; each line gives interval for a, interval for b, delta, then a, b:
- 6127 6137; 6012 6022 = 0.326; 0.12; 0.23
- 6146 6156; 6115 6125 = 0.260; 0.12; 0.19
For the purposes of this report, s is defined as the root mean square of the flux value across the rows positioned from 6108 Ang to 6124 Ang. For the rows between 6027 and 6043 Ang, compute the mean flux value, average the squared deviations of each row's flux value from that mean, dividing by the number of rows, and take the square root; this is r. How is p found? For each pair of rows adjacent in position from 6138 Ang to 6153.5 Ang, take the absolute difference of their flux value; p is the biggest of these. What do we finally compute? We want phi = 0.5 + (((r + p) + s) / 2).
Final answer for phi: 6.90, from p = 0.50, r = 0.357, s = 11.9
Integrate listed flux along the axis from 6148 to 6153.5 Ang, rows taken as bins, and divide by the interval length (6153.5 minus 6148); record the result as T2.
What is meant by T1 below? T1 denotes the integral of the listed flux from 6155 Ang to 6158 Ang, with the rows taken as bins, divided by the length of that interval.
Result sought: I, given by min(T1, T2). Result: 12.0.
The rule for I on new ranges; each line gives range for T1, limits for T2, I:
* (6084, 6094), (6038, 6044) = 12.0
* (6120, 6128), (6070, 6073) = 12.0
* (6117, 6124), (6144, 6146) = 11.9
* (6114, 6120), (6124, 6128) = 12.1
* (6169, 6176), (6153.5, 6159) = 11.5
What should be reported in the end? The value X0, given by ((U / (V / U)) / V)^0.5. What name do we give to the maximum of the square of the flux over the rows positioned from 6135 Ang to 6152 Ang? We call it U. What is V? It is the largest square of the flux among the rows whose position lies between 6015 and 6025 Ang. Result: 0.90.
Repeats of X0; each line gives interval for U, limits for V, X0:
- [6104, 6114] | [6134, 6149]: 0.97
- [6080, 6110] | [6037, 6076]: 0.90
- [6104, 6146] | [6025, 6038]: 0.95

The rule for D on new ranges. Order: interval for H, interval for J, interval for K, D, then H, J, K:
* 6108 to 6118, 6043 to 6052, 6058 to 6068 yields 0.98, 12.0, 12.4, 12.27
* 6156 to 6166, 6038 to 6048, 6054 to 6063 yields 0.96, 11.8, 12.6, 12.31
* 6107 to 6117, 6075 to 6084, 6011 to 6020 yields 0.95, 12.0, 12.0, 12.61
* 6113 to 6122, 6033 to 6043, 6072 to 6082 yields 1.01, 12.0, 12.5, 11.93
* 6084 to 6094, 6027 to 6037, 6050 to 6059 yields 0.97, 12.0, 12.2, 12.44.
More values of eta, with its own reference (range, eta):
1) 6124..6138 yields 6131.58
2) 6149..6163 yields 6162.72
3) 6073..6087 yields 6086.57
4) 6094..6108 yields 6107.62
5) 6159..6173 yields 6172.66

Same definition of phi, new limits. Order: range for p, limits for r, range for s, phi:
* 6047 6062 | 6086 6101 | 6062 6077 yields 6.99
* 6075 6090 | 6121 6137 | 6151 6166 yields 6.70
